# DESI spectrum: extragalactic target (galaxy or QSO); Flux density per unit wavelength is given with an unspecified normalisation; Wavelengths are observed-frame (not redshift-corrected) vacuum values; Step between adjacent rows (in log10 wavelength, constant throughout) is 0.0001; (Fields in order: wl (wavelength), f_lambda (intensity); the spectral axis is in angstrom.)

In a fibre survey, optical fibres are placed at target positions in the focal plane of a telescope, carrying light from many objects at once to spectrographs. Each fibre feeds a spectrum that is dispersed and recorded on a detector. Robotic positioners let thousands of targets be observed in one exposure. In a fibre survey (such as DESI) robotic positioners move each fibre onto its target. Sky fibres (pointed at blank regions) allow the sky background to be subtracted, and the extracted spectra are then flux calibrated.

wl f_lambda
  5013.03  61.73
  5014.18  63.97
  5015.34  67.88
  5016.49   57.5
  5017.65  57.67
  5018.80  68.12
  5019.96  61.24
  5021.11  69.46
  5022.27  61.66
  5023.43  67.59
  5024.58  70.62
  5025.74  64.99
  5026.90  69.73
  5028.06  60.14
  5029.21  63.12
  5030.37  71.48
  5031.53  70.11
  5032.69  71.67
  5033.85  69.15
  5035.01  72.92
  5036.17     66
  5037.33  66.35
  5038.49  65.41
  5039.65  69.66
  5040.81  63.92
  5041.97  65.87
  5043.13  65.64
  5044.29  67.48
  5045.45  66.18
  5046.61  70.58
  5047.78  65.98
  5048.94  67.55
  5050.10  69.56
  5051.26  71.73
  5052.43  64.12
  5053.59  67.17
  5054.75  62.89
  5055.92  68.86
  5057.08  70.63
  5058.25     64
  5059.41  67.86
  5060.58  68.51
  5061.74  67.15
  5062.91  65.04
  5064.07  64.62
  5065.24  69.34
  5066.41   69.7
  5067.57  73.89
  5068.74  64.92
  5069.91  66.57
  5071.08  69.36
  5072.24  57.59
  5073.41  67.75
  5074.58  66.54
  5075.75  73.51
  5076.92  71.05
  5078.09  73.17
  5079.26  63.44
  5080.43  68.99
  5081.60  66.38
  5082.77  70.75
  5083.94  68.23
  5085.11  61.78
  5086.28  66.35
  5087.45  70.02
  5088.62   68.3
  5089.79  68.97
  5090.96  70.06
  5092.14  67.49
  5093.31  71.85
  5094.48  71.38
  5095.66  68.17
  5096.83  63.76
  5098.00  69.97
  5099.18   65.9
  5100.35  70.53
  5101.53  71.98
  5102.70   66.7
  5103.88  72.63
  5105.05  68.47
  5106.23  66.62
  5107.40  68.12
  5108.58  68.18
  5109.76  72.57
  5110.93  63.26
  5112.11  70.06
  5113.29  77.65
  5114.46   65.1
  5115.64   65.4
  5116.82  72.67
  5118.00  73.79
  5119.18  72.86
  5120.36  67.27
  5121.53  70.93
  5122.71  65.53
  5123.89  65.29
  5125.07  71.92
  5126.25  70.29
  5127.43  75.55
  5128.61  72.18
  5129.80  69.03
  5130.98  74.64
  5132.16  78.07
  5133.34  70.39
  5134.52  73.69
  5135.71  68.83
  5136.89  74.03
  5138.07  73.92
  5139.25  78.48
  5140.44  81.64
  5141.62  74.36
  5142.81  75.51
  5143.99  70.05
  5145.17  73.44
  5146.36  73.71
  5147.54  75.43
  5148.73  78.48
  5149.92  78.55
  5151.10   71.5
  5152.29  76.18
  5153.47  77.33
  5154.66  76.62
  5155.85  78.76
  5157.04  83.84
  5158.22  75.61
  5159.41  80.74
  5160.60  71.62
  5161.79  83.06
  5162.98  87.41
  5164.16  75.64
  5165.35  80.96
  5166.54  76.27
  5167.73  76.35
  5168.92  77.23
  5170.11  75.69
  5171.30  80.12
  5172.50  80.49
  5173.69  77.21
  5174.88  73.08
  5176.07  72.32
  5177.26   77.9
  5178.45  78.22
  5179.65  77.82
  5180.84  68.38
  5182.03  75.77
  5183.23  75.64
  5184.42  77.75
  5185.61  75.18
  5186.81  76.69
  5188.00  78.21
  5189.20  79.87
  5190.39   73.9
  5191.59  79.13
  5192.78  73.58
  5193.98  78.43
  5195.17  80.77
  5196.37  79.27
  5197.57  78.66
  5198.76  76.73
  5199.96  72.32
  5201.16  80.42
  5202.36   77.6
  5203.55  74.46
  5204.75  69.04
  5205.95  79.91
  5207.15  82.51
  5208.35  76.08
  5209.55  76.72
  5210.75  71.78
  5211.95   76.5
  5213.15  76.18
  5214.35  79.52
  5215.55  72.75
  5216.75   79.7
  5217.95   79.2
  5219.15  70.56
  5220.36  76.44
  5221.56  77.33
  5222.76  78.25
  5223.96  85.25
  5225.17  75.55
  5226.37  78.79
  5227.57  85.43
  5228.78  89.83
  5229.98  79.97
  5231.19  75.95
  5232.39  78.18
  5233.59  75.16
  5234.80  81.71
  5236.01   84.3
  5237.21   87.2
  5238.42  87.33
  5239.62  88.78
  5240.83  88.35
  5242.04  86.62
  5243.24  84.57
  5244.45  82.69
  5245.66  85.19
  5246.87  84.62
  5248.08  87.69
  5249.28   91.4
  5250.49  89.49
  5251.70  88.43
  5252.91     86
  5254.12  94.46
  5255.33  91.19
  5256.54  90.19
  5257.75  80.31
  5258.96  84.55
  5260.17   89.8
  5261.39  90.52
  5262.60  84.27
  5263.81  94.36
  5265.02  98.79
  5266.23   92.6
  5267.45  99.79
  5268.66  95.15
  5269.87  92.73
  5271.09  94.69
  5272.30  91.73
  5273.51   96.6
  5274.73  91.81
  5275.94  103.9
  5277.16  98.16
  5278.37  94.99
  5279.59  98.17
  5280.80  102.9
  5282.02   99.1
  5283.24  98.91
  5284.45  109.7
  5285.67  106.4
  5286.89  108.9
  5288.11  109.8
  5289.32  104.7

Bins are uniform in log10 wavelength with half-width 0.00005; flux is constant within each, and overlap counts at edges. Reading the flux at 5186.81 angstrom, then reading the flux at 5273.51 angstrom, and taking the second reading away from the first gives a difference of -20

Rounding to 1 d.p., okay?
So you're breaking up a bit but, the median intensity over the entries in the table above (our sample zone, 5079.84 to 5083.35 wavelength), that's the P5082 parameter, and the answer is 69.0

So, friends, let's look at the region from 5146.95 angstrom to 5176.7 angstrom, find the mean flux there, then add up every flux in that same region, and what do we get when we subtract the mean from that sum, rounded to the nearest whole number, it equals 1863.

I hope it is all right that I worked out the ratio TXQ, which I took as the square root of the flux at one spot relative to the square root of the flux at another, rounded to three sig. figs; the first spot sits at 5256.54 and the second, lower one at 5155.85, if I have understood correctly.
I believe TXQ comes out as 1.07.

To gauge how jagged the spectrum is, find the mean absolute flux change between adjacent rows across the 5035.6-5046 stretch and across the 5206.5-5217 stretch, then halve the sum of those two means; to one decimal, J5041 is 3.2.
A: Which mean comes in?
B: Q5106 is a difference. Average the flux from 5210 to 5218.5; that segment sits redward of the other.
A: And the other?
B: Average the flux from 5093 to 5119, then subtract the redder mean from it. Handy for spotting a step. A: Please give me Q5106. -7.2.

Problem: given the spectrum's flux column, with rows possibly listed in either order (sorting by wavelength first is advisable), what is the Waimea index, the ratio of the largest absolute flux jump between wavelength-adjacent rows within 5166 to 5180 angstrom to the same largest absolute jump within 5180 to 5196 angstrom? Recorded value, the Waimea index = 0.8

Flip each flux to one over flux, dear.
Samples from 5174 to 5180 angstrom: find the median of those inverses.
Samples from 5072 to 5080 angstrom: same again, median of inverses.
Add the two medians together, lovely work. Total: 0.0276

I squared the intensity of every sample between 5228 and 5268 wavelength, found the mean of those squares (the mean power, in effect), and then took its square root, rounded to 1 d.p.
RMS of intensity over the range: 87.3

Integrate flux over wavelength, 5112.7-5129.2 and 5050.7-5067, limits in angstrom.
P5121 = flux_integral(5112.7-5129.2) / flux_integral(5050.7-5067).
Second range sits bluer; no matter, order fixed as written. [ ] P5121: 1.06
